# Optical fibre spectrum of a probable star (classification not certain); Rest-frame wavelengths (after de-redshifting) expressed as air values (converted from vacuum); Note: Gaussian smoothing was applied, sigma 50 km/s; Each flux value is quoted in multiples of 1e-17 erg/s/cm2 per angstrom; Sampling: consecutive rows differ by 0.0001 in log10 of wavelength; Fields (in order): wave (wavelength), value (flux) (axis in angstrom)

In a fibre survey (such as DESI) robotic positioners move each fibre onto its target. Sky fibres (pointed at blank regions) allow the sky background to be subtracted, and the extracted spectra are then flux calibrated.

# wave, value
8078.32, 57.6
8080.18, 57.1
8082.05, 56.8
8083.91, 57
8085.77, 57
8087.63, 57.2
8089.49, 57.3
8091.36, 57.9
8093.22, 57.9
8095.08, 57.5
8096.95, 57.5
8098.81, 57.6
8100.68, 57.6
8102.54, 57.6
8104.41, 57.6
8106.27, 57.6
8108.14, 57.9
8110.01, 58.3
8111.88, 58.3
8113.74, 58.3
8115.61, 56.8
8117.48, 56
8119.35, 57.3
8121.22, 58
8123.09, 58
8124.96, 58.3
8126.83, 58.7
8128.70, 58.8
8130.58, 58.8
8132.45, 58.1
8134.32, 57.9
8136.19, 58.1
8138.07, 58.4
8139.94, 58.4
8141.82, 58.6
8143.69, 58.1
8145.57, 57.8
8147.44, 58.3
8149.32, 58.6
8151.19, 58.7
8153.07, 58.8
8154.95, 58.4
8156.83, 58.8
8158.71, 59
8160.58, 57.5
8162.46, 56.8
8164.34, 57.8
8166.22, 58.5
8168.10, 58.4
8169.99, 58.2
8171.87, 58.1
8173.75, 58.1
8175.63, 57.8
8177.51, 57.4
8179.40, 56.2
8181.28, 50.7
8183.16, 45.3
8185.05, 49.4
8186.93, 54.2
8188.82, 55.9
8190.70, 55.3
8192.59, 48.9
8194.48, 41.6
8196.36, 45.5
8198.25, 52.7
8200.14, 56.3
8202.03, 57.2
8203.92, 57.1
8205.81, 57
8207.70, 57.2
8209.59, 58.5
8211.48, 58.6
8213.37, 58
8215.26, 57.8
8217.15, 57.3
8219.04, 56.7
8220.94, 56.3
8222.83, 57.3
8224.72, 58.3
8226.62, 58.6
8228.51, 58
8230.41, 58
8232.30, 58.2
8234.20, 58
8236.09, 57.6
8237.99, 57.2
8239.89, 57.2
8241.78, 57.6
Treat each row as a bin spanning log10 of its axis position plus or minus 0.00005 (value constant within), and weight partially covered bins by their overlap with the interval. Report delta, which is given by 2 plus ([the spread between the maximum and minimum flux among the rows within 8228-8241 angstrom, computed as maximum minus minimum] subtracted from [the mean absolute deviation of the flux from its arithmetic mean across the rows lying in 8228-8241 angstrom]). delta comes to 1.4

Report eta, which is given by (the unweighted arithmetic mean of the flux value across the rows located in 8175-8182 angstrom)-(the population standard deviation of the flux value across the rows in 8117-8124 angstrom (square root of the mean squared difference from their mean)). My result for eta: 54.7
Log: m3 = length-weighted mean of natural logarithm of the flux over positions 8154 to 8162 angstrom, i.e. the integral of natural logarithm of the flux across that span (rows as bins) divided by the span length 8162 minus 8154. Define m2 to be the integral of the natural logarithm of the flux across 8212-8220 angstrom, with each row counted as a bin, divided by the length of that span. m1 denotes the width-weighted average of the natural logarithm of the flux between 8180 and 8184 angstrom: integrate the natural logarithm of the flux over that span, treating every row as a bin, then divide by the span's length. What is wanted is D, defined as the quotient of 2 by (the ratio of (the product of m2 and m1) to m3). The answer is 0.516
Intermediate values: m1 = 3.89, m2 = 4.05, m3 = 4.07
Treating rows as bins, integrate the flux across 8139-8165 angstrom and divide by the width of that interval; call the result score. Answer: 58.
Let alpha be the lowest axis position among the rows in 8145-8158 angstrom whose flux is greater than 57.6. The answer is 8145.57 angstrom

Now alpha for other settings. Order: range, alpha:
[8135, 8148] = 8136.19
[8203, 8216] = 8209.59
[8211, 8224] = 8211.48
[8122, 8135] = 8123.09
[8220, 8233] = 8224.72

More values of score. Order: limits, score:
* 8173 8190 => 54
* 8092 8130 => 58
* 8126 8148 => 58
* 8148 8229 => 56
